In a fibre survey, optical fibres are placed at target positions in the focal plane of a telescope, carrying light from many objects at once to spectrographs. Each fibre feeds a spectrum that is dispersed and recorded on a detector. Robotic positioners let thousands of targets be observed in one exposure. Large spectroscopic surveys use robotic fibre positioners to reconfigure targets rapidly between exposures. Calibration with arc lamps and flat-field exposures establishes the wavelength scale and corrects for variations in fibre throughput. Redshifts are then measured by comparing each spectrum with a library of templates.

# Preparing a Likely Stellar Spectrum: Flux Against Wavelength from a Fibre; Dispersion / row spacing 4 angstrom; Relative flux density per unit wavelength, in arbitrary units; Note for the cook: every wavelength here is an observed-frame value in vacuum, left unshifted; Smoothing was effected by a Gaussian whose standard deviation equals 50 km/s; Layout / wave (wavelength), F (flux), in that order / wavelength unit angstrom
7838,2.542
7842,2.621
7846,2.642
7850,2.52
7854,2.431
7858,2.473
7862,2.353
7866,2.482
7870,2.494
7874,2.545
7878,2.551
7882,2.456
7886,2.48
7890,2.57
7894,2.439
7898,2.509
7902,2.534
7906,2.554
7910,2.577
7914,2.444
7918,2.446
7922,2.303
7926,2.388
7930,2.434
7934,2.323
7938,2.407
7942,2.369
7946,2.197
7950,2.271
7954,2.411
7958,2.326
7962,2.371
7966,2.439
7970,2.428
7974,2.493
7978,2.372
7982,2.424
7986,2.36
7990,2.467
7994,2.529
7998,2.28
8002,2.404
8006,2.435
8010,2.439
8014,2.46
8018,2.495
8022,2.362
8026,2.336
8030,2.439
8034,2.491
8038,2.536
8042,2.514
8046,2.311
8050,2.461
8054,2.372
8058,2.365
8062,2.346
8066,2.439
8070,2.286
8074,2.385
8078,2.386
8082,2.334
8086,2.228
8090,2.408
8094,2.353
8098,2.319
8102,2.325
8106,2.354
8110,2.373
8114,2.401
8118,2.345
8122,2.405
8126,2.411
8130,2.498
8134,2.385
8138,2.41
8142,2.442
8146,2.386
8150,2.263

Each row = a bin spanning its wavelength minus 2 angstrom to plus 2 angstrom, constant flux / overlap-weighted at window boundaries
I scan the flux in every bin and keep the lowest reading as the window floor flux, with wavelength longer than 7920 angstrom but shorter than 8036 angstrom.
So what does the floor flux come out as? 2.197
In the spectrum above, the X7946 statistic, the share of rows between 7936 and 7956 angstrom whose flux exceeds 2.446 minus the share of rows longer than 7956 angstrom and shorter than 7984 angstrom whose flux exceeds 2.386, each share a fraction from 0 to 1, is -0.6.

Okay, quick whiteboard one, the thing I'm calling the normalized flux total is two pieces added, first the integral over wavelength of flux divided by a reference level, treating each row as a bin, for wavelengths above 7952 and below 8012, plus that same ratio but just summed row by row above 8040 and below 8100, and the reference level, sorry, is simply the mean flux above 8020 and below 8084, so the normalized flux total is 75.2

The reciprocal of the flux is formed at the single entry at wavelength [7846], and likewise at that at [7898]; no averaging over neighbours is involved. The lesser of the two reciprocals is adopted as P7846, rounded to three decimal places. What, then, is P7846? 0.379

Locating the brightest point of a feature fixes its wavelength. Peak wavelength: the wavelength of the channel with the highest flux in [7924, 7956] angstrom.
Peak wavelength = 7930 angstrom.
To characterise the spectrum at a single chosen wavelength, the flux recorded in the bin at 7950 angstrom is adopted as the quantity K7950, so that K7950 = 2.271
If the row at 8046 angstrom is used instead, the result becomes 2.311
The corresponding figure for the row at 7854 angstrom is 2.431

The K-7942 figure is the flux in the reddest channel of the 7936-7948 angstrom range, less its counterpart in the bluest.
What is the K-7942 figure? -0.21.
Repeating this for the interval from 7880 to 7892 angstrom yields 0.11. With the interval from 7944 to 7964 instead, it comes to 0.17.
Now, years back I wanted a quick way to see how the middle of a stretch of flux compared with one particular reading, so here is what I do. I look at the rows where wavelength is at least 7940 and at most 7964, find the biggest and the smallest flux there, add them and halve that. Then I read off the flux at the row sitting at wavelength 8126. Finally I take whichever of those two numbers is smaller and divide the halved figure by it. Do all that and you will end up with 1.000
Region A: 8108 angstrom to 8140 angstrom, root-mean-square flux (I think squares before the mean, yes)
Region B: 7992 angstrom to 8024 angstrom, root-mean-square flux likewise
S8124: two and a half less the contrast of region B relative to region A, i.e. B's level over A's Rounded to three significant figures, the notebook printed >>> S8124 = 1.49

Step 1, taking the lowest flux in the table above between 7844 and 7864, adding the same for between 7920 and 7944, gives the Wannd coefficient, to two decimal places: 4.66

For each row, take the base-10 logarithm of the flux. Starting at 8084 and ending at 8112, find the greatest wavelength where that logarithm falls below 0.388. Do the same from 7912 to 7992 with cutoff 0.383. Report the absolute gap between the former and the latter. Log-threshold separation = 124 angstrom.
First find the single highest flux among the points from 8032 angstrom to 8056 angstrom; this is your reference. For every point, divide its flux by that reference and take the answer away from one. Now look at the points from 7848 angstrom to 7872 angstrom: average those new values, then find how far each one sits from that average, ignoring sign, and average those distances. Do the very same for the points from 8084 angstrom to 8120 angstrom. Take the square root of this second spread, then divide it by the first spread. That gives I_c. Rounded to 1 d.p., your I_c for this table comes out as 6.8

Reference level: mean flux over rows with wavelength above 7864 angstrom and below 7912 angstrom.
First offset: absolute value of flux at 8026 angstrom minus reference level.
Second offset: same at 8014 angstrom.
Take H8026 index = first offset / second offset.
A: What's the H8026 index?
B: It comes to 3.2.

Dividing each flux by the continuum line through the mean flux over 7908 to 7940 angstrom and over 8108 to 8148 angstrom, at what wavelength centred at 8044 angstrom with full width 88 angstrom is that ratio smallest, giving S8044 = 8086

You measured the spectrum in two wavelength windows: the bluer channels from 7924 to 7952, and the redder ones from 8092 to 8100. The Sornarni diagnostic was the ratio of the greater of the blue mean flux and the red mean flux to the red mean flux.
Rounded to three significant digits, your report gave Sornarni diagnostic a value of 1.00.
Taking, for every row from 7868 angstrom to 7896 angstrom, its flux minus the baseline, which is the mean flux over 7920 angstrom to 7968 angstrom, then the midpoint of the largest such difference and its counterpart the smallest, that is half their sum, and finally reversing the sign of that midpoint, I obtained -0.15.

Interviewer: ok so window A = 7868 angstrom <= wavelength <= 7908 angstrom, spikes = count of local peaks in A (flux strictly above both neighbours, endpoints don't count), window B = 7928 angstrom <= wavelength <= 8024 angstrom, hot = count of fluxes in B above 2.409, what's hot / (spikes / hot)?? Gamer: 72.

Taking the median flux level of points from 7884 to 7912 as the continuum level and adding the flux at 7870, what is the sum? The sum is 5.03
